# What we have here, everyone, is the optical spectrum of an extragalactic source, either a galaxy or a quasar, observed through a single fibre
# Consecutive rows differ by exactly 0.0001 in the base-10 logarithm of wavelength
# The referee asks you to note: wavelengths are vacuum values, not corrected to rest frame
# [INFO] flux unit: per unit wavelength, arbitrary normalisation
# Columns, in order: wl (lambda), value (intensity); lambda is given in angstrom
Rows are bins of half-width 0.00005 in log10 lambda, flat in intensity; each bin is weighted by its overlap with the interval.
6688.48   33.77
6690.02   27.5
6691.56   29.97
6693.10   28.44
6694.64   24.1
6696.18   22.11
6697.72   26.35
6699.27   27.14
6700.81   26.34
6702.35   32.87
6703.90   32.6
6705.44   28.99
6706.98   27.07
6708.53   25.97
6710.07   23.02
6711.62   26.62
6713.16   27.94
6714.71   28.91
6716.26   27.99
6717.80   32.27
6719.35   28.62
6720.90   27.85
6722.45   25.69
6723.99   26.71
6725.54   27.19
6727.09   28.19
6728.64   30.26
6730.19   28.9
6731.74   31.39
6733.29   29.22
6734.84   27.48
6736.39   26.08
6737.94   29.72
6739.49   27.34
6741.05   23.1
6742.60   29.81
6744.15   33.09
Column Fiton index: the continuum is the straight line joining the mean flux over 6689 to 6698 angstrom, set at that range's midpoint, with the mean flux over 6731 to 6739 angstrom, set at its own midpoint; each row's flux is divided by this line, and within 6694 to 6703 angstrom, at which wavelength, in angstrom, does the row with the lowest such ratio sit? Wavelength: 6696.18 angstrom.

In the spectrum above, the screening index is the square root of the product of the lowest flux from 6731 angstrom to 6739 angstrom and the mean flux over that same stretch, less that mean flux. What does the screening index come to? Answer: -1.4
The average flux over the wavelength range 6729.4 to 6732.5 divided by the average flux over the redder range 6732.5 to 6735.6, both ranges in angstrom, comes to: 1.06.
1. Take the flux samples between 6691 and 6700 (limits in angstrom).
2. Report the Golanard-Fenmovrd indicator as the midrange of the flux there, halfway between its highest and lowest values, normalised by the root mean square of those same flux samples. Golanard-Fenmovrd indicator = 0.98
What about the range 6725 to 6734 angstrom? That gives 1.00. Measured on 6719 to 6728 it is 0.99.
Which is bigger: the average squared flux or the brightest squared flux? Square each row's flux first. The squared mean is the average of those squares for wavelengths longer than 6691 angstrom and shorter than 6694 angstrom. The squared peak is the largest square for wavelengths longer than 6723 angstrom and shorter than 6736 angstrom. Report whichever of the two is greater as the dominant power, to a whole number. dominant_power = 985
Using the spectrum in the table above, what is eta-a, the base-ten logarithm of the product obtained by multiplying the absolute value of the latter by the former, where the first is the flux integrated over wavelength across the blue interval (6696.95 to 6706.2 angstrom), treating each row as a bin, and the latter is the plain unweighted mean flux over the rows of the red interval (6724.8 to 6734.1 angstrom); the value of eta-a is 3.89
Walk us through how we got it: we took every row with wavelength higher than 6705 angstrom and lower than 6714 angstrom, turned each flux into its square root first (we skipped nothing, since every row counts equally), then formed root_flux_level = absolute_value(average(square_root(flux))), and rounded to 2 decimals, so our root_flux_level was 5.15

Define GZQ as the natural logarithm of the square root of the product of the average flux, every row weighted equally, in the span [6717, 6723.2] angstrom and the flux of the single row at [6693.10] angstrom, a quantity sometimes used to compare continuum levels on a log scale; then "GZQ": 3.35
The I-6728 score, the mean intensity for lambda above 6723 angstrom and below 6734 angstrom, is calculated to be 28.8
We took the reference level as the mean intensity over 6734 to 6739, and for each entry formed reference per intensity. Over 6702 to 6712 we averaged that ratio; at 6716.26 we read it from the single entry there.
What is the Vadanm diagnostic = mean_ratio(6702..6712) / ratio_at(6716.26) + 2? 3.01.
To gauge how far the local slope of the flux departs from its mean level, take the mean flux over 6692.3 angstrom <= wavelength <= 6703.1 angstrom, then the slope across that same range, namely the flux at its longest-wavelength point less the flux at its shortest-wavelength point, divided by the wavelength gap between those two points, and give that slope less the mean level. -26.3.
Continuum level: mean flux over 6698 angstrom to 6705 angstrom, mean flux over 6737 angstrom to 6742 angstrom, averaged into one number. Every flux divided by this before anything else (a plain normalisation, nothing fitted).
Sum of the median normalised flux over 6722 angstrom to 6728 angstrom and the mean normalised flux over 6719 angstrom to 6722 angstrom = 1.95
